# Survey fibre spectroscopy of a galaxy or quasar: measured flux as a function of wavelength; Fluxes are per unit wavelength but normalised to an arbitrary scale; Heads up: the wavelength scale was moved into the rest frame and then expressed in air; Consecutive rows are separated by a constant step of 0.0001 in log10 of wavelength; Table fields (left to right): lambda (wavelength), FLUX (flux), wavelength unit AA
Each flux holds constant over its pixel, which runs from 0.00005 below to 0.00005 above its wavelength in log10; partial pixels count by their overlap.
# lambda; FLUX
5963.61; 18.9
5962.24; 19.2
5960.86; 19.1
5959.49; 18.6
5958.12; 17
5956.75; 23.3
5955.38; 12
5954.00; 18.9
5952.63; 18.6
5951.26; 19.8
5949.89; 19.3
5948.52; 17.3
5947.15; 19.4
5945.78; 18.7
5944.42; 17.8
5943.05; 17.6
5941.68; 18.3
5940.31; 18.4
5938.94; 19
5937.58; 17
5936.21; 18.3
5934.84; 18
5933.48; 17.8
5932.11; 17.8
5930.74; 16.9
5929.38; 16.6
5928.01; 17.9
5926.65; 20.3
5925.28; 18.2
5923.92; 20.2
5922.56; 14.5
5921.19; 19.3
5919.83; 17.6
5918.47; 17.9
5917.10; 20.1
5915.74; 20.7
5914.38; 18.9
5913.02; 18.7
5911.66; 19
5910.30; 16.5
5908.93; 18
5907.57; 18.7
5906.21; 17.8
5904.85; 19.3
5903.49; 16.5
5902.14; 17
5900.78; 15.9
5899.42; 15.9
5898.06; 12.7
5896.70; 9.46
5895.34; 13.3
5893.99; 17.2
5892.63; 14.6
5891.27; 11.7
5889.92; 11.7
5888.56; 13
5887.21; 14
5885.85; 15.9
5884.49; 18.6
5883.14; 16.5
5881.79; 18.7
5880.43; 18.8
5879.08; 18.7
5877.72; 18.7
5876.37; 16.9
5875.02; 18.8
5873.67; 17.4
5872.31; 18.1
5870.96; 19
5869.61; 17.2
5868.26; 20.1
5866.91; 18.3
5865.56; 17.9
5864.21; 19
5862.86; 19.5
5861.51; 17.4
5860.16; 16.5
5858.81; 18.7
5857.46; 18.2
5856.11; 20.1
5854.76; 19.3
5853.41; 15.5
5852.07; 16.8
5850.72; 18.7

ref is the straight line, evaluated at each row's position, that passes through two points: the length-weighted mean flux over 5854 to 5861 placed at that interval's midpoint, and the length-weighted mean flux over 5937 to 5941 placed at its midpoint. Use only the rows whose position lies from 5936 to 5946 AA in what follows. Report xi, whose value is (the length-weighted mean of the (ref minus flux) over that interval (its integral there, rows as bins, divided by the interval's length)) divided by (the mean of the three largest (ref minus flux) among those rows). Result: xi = 0.1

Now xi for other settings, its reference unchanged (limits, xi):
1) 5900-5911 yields 0.4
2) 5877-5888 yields 0.3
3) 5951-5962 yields -0.1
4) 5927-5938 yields 0.4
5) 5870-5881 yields 0.2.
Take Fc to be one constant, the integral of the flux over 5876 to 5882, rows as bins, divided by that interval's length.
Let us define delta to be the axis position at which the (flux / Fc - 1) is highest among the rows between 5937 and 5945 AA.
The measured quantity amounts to 5938.94 AA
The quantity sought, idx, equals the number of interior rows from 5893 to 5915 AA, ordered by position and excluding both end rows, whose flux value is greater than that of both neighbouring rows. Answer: 4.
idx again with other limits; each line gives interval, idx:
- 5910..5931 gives 5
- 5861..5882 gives 5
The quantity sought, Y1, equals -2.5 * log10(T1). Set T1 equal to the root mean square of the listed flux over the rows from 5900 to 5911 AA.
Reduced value -3.11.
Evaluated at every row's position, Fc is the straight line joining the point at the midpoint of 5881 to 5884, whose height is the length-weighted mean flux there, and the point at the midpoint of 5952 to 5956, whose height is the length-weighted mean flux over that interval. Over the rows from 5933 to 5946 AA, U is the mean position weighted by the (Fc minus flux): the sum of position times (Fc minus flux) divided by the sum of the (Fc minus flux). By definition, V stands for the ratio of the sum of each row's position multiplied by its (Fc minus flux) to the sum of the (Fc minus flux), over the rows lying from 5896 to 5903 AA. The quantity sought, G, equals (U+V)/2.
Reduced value 5919.0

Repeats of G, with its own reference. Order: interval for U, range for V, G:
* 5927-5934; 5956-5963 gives 5945.2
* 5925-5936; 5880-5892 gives 5909.5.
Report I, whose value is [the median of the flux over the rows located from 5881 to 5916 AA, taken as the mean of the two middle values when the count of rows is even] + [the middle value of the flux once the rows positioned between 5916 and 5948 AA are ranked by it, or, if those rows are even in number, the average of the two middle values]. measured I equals 34.5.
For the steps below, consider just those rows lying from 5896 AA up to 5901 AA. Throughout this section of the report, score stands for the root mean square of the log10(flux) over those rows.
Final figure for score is 1.12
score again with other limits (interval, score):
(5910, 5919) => 1.27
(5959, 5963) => 1.28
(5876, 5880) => 1.26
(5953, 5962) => 1.25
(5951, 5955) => 1.28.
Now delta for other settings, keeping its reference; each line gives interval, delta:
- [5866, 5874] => 5868.26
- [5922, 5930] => 5926.65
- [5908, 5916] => 5915.74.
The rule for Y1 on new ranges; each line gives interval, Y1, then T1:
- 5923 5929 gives -3.21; 19.2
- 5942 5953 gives -3.17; 18.6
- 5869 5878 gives -3.14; 18.0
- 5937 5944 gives -3.14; 18.1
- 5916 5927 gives -3.17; 18.6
